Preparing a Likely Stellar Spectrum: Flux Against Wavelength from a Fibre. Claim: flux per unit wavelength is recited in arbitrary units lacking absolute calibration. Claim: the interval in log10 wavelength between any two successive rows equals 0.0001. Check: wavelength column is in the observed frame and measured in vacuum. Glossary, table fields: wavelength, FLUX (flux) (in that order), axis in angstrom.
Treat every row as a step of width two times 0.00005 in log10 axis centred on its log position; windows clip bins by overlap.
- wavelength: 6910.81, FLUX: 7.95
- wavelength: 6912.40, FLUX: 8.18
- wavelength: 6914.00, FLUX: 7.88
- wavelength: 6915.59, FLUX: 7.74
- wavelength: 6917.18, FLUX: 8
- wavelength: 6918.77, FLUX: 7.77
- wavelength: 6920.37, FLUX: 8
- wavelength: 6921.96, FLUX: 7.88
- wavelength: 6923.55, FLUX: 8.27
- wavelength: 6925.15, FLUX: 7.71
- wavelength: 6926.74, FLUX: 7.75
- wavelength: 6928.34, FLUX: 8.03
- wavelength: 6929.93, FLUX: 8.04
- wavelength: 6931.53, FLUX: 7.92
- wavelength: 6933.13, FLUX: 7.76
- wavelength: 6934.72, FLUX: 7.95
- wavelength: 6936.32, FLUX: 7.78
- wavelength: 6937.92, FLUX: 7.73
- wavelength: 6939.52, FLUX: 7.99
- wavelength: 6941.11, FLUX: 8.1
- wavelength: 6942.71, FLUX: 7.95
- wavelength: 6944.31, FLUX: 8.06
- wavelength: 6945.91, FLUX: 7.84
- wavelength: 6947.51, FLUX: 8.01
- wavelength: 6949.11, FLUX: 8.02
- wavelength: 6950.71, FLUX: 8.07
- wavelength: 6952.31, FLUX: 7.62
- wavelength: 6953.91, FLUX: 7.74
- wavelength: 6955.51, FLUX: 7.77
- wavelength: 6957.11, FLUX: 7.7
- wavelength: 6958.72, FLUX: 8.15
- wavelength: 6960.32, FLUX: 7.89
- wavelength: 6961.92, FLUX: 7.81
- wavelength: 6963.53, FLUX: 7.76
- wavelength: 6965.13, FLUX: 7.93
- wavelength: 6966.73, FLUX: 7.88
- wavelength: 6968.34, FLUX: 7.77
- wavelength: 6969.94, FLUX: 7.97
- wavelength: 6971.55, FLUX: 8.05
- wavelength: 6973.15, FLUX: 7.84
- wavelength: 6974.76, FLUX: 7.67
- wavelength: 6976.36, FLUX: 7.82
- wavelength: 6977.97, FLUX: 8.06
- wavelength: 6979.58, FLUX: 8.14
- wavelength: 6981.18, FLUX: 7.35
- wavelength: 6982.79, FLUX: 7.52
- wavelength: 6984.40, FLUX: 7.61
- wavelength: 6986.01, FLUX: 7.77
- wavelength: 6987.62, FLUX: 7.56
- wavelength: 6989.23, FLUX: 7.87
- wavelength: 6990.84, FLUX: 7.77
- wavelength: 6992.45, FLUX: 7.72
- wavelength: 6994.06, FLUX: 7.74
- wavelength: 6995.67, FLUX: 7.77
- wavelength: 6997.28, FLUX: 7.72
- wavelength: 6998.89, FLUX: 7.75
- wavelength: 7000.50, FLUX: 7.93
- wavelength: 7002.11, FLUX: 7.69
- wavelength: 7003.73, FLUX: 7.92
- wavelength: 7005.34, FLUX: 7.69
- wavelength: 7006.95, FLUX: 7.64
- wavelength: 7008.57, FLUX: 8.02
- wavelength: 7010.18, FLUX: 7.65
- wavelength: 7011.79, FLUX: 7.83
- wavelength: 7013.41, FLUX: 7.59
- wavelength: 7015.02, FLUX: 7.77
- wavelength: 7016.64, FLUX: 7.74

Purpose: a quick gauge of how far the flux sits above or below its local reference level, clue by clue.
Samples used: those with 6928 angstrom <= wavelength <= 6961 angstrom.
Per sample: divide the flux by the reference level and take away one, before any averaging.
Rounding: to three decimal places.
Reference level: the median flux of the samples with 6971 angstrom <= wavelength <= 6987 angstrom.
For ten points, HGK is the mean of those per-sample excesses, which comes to 0.015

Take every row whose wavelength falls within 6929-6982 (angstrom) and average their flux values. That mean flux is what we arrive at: 7.88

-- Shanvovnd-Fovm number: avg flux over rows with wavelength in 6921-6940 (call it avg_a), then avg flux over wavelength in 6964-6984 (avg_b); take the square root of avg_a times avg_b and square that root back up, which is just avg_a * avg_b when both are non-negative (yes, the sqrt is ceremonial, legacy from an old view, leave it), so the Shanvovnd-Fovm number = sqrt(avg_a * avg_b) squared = 61.9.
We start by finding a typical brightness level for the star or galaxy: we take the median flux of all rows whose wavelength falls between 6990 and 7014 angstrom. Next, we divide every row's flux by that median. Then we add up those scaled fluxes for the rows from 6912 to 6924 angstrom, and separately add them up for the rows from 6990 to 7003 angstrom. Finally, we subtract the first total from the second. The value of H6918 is -0.21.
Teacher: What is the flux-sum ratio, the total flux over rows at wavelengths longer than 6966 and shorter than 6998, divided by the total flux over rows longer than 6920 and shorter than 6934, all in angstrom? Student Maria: 2.2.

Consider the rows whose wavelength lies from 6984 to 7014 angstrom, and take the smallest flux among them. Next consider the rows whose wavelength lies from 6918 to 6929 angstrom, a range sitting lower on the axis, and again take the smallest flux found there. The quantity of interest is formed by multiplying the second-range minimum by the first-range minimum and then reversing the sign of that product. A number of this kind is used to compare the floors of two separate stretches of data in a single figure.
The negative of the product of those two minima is -58.3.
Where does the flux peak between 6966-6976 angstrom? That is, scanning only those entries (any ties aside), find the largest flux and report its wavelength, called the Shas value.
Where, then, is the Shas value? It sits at 6971.55 angstrom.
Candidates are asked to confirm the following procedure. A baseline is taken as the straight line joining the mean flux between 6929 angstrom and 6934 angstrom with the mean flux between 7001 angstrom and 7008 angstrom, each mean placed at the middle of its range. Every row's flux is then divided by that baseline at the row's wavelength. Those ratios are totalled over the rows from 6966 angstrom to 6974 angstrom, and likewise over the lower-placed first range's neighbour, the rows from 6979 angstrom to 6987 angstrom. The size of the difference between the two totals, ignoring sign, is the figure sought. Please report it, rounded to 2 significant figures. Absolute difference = 0.12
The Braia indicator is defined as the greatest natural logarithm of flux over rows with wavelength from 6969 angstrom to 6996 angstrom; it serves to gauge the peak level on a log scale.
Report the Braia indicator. 2.10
